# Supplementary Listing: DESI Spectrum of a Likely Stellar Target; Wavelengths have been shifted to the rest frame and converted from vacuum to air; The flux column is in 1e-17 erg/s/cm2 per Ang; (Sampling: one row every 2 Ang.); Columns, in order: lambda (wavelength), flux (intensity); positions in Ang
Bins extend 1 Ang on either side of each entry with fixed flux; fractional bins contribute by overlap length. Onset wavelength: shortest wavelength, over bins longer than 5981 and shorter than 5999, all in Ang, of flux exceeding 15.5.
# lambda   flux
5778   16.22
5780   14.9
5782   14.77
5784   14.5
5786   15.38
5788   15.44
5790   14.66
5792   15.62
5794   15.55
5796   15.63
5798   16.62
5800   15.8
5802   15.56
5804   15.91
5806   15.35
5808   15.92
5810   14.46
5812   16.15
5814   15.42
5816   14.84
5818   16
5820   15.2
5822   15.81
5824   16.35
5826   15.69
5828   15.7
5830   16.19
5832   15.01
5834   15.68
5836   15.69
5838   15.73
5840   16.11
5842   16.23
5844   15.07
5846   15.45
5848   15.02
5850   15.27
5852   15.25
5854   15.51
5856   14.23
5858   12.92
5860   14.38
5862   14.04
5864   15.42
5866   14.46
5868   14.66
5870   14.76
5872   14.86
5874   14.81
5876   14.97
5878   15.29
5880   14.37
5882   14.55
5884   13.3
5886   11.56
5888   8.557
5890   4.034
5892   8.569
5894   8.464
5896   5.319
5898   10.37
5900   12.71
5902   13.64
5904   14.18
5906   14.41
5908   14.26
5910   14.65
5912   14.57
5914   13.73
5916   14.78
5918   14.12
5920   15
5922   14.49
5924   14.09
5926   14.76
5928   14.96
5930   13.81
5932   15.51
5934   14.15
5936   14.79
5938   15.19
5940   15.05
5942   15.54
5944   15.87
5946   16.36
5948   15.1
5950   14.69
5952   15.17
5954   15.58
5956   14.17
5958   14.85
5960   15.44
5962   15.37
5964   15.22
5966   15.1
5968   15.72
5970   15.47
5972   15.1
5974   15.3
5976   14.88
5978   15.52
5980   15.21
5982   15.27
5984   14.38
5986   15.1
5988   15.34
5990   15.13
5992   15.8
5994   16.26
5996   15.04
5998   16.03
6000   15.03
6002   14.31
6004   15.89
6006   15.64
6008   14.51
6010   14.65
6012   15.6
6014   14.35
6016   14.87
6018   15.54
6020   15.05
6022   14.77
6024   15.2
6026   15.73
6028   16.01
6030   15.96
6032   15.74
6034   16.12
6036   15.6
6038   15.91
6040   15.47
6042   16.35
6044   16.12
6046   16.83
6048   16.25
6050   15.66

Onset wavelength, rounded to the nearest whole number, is 5992 Ang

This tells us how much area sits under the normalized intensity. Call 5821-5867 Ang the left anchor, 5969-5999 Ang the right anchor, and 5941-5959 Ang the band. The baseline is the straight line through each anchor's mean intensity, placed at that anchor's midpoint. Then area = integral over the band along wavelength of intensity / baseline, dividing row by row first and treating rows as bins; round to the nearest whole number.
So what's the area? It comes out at 18 Ang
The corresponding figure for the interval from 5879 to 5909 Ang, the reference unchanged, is 22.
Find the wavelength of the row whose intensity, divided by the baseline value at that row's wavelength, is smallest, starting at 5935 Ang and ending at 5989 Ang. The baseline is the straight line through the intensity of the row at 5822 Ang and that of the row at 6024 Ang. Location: 5956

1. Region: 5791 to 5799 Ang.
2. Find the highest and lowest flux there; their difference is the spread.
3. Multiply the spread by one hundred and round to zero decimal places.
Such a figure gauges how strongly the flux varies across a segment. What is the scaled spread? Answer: 107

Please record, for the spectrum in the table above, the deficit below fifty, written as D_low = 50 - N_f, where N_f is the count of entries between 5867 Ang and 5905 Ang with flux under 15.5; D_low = 31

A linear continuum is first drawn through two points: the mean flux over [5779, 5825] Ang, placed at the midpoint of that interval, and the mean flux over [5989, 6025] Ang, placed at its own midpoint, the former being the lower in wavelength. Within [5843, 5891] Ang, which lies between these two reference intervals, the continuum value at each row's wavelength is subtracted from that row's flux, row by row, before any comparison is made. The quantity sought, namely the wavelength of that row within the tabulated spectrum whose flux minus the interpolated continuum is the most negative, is 5890 Ang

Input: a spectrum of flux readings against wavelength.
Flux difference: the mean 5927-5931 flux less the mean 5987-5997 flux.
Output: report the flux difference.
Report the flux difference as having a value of -1.1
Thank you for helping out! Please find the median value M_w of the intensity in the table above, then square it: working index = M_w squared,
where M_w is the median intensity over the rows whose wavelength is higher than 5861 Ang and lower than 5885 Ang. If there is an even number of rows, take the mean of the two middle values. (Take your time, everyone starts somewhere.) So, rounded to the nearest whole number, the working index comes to 216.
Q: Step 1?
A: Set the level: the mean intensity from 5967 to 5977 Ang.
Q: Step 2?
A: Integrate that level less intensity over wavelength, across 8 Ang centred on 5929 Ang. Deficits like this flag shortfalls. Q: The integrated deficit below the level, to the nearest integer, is 4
